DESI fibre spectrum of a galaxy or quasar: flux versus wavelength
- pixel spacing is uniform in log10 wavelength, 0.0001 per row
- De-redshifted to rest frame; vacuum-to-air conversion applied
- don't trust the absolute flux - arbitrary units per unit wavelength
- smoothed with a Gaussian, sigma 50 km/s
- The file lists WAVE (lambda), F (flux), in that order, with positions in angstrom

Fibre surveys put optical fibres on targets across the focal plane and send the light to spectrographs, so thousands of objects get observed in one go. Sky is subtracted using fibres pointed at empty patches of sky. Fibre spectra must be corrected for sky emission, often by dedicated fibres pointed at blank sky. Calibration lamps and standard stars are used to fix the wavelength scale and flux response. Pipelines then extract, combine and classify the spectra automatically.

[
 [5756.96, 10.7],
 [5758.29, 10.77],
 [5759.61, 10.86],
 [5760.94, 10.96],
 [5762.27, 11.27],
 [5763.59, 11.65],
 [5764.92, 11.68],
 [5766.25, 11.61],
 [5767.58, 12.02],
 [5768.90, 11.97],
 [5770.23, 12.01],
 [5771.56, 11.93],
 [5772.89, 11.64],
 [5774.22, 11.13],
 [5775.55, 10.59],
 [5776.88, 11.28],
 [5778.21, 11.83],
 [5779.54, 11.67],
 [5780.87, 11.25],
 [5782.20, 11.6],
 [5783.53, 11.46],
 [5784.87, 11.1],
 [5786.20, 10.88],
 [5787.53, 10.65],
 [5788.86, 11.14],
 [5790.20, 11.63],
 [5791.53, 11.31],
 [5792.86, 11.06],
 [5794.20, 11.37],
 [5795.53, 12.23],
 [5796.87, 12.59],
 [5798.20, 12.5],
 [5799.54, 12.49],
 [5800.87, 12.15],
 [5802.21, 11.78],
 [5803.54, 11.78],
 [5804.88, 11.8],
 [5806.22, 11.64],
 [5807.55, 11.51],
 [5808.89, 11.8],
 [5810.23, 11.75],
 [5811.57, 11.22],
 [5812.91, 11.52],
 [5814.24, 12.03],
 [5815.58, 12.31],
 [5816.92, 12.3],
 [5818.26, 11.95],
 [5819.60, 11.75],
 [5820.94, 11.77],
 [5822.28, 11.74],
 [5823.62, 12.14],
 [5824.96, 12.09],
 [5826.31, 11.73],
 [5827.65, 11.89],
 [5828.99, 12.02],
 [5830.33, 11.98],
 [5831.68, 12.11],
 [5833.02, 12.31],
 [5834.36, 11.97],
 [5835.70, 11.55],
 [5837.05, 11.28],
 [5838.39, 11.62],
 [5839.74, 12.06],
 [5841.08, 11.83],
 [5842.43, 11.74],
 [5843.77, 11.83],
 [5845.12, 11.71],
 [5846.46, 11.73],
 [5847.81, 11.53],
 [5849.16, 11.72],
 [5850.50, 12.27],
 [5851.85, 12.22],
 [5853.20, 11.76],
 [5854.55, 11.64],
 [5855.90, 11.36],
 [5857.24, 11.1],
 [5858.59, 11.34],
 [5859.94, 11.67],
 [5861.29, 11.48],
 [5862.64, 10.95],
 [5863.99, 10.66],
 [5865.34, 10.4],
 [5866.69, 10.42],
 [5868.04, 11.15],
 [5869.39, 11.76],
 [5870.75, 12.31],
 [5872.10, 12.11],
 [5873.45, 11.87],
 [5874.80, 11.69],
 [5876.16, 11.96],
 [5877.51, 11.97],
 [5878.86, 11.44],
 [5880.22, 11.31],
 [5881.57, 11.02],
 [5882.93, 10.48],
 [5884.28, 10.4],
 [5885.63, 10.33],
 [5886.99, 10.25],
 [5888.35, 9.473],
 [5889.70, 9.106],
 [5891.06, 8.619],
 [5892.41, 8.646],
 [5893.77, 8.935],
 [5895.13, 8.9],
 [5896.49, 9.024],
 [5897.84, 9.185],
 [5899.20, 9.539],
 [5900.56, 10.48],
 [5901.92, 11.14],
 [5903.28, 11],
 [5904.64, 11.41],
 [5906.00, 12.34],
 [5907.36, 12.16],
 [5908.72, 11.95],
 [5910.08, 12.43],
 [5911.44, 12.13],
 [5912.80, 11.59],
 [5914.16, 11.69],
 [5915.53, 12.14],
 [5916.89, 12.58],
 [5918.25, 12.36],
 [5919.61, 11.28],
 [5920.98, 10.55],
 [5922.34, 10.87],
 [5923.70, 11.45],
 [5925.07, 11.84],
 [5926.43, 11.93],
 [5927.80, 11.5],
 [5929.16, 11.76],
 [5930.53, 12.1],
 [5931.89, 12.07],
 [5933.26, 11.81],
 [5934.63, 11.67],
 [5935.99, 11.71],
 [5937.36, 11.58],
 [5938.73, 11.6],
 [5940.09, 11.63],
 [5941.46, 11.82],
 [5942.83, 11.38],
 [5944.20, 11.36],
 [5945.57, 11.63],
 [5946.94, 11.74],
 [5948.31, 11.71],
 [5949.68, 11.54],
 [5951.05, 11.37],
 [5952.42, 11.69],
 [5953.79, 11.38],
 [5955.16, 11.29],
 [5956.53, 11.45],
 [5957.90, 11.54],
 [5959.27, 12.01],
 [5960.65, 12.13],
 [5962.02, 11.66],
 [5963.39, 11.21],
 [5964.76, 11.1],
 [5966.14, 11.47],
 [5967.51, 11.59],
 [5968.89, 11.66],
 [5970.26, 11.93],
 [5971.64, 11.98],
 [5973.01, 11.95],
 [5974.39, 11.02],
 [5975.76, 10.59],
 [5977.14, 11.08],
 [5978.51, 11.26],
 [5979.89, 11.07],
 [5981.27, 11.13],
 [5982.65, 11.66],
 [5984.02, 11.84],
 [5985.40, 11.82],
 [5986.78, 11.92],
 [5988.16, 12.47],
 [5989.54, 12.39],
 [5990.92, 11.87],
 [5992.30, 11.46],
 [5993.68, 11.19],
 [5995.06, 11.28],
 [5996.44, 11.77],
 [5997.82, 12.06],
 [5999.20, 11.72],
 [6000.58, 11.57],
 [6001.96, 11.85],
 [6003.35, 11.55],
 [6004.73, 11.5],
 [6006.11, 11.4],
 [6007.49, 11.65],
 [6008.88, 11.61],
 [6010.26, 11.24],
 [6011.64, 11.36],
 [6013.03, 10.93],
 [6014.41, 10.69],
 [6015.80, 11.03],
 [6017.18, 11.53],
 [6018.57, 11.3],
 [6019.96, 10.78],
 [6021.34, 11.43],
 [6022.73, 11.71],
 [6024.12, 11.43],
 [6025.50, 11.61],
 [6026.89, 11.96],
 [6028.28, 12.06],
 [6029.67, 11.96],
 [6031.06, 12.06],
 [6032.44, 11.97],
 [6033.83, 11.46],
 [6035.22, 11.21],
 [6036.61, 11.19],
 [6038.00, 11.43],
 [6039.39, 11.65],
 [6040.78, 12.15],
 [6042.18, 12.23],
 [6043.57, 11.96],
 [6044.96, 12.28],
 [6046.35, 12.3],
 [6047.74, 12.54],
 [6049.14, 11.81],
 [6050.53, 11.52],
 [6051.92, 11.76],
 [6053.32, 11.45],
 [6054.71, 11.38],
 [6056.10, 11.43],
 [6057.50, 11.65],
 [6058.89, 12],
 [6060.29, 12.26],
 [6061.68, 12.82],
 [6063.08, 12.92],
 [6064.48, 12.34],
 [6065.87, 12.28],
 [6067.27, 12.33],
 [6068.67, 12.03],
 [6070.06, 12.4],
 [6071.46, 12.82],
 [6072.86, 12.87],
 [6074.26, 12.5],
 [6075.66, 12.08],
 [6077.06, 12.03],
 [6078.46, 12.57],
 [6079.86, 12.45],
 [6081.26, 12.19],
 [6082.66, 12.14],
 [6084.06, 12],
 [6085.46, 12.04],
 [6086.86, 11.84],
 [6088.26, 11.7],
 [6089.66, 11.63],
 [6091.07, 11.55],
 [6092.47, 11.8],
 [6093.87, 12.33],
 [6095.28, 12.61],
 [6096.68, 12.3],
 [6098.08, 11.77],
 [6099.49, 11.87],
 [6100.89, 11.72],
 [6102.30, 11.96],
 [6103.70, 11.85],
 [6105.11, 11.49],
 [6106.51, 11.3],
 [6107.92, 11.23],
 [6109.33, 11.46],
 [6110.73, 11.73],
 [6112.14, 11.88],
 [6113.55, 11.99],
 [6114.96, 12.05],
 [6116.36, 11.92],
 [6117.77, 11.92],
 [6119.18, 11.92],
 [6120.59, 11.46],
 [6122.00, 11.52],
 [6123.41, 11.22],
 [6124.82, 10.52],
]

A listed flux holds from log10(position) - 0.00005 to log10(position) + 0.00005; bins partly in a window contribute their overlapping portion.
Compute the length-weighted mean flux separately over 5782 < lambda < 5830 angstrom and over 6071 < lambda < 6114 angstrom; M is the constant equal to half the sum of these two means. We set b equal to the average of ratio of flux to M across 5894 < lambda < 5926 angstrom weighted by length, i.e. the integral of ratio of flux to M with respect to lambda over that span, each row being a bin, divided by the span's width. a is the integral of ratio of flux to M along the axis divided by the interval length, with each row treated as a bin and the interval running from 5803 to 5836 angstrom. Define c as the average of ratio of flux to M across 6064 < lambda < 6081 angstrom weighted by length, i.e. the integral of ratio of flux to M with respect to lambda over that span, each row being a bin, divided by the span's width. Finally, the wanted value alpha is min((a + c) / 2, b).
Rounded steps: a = 1.00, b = 0.94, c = 1.04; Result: 0.94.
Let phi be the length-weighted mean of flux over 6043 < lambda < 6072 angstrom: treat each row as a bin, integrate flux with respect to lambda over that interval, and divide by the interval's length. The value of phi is 12.1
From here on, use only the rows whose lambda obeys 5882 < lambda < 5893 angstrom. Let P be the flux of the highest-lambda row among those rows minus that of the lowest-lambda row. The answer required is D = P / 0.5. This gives -3.7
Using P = -1.8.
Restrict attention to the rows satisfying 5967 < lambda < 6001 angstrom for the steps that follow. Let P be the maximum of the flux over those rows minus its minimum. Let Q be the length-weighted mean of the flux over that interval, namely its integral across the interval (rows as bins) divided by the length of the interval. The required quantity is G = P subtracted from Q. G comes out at 9.7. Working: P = 1.9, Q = 11.6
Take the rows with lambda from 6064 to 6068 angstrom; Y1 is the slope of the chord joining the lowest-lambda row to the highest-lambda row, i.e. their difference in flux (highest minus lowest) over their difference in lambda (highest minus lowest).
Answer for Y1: 0.00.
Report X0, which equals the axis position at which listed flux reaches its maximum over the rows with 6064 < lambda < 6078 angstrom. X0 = 6072.86 angstrom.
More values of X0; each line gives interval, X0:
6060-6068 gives 6063.08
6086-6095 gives 6093.87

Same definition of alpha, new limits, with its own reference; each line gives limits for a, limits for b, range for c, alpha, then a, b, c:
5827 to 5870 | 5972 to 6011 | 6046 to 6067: 0.98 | 0.98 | 0.98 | 1.01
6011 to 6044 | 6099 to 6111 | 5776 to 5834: 0.98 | 0.97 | 0.98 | 0.99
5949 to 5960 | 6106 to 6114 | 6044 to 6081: 0.98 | 0.97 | 0.98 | 1.03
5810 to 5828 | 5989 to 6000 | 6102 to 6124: 0.99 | 1.00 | 0.99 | 0.98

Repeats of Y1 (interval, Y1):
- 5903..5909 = 0.17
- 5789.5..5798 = 0.14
